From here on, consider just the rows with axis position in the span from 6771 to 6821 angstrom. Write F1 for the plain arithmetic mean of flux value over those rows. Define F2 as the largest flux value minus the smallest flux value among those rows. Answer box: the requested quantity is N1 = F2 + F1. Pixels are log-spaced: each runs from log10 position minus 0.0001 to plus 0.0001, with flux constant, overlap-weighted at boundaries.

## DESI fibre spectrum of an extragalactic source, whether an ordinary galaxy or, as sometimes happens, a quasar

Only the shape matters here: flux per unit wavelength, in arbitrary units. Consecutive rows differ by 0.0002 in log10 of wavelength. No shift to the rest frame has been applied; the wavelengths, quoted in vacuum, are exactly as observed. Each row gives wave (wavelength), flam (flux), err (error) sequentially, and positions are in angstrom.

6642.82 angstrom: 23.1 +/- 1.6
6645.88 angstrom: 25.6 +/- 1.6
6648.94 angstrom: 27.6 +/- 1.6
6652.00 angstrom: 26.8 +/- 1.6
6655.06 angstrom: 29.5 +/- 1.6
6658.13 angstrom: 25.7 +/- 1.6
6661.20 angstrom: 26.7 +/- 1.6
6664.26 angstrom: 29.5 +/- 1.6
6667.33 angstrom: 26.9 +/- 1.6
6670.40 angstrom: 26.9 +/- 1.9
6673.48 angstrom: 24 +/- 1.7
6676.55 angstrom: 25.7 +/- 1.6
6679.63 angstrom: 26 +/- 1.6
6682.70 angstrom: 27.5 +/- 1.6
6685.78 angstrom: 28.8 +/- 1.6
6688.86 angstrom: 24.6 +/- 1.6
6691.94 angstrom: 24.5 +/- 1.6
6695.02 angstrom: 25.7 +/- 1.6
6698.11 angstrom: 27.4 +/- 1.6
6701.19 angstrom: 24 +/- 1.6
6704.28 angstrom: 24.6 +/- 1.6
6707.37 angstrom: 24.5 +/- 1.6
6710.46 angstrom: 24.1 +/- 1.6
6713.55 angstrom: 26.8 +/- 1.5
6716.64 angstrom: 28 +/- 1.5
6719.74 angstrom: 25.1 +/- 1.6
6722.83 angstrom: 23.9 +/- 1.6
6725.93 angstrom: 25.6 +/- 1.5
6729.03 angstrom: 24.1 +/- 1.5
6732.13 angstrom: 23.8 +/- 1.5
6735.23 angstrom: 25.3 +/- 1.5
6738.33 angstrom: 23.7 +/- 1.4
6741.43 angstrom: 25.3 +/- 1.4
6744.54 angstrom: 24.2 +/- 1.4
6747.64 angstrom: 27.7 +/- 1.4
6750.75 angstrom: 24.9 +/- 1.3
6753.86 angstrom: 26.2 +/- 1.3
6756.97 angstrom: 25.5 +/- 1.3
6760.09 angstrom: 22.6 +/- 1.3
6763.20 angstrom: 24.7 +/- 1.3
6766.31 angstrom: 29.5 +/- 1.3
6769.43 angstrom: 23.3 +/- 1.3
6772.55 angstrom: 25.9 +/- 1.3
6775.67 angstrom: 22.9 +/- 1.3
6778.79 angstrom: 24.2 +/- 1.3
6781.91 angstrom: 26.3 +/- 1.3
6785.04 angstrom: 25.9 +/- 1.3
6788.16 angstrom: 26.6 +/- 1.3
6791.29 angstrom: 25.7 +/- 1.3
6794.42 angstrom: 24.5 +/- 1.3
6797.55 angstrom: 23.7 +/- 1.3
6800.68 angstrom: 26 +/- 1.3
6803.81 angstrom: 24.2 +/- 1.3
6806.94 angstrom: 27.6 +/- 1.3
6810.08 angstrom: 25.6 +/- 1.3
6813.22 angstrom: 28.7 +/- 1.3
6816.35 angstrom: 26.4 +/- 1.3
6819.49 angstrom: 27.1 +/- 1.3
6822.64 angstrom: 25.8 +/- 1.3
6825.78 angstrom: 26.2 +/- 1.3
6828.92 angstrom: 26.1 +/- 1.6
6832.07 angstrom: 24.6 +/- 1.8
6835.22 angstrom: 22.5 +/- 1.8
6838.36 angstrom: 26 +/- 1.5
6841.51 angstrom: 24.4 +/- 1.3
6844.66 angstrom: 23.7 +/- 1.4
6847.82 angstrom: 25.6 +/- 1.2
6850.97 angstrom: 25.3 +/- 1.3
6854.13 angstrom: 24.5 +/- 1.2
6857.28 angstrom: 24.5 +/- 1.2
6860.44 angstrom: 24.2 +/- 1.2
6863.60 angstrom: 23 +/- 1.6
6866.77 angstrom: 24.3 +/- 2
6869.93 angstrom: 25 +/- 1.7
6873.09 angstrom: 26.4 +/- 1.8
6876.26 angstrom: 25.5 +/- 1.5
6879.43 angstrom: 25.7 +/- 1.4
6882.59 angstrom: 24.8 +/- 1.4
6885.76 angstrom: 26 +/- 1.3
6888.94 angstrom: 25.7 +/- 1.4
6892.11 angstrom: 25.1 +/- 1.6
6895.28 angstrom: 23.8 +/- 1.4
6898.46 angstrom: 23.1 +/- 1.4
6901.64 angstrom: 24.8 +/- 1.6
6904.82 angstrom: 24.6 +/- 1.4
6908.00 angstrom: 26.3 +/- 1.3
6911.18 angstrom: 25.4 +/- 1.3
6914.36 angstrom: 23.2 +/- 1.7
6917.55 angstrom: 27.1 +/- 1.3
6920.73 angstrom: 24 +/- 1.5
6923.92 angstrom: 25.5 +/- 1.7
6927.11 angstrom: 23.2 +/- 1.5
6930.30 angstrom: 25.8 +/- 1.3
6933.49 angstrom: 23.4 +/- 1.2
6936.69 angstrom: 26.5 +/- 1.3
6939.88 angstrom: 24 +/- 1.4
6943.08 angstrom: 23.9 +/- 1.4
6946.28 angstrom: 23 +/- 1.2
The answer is 31.5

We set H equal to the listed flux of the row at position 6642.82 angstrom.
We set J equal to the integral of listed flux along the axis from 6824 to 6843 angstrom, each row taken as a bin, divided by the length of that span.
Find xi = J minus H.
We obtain 1.9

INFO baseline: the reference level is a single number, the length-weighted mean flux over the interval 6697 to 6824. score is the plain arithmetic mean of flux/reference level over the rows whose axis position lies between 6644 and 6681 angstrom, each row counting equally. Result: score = 1.05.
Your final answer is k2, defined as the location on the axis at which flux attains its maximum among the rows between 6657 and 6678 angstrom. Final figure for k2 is 6664.26 angstrom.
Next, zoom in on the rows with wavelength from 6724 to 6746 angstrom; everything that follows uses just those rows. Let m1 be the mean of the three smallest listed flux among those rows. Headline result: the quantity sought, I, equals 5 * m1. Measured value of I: 119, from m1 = 23.9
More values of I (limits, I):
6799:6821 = 126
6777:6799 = 121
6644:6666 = 130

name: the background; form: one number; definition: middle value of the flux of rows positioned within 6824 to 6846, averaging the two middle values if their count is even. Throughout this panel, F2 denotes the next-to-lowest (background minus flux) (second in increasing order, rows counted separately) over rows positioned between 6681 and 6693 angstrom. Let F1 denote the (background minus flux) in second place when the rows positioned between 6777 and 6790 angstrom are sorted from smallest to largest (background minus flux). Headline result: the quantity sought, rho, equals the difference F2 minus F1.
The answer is -1.2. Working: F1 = -1.7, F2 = -2.9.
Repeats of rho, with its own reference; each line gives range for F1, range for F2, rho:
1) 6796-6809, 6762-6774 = 0.1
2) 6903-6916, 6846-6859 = 0.1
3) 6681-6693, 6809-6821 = 0.4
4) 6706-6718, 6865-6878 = 1.3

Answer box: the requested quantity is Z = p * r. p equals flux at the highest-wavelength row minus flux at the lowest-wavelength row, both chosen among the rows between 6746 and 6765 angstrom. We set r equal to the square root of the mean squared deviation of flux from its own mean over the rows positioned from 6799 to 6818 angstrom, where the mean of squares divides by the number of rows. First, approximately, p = -3.0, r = 1.44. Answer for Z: -4.3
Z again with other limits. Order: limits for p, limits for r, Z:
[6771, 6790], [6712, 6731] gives 1.0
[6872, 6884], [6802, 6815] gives -2.8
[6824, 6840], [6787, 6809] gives -0.3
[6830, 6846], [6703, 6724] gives -1.3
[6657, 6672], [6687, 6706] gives 1.4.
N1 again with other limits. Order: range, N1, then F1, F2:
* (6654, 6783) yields 32.5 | 25.6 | 6.9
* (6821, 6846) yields 28.6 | 24.9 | 3.7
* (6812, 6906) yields 31.3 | 25.1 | 6.2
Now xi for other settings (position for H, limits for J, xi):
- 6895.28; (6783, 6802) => 1.6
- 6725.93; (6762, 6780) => -0.5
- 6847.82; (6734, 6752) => -0.4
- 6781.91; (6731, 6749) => -1.3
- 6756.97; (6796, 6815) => 0.5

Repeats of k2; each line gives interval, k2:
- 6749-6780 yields 6766.31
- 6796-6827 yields 6813.22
